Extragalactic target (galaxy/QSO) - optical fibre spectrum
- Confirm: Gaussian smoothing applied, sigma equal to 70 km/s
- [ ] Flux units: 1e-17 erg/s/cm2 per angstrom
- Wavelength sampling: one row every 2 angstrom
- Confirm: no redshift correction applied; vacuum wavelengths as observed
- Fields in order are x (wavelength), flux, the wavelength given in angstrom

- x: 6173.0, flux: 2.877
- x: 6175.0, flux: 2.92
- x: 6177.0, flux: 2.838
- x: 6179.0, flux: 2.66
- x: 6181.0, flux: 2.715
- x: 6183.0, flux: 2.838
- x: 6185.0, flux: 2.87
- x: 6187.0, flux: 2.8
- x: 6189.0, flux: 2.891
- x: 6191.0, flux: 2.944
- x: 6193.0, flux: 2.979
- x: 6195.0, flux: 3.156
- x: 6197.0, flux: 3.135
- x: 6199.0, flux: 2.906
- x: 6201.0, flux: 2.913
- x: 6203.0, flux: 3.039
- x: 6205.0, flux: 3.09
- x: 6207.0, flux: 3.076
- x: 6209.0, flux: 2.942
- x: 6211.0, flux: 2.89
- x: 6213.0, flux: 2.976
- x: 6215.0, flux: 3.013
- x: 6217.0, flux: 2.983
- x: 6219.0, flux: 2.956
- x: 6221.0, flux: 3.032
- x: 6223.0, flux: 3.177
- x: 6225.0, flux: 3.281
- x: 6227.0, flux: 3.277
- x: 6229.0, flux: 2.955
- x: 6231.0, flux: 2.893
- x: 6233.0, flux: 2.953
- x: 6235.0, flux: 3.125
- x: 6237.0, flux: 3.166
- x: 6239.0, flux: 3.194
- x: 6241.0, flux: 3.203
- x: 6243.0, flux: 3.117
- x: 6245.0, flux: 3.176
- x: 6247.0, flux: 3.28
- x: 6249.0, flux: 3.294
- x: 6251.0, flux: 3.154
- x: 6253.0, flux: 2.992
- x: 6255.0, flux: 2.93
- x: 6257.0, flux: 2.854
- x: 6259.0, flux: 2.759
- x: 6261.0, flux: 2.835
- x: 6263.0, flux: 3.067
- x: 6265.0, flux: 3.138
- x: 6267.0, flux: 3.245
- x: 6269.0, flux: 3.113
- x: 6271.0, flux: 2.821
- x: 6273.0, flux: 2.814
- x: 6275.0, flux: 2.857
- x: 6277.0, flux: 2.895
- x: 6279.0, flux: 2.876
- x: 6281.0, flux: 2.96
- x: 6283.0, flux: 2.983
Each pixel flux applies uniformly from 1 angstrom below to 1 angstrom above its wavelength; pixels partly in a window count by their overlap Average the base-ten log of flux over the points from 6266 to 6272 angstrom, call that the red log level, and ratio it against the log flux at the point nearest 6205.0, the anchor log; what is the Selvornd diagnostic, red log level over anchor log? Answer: 0.99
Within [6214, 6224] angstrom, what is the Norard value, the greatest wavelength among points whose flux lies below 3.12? 6221.0 angstrom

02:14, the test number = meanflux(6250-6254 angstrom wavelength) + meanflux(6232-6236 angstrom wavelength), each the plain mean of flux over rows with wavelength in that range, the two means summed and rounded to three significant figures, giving 6.11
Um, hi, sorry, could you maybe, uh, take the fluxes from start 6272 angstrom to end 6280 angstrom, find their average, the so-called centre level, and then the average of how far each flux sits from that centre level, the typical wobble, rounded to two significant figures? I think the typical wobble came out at 0.025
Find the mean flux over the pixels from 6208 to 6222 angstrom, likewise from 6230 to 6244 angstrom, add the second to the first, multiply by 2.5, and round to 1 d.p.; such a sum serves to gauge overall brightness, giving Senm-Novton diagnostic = 15.2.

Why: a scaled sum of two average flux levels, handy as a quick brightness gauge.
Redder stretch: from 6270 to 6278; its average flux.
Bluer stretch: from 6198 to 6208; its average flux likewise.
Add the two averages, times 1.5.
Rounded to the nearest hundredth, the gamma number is 8.78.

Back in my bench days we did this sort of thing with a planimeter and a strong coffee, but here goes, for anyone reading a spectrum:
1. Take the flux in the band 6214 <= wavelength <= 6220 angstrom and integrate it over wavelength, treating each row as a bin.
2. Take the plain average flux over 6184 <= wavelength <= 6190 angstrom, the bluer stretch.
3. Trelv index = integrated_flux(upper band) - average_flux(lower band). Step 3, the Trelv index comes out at 15.1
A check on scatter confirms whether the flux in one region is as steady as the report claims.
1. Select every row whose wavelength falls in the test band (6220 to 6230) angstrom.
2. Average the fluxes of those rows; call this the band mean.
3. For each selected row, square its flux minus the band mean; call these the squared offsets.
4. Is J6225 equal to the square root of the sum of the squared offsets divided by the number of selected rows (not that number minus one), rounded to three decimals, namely 0.131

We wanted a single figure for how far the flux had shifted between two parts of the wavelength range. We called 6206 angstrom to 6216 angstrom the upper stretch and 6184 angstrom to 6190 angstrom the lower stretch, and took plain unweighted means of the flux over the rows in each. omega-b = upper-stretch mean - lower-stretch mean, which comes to 0.13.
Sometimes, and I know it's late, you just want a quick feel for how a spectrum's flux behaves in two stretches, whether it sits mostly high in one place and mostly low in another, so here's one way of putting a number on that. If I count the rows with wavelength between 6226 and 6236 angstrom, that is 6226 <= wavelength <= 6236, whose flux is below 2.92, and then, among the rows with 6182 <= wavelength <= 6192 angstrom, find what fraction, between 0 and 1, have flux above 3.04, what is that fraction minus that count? -1.0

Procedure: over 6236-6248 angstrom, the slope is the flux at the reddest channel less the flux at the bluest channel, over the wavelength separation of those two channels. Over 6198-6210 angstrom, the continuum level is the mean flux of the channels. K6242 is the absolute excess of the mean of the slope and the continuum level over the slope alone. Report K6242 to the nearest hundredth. 1.49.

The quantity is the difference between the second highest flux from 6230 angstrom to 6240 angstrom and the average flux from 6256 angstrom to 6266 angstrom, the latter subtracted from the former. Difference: 0.24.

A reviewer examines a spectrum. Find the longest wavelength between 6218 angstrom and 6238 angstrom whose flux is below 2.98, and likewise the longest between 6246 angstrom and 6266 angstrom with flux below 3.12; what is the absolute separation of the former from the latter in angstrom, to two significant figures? 30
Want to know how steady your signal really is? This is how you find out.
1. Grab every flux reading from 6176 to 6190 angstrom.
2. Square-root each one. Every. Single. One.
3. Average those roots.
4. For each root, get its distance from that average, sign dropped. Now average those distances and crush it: 0.0197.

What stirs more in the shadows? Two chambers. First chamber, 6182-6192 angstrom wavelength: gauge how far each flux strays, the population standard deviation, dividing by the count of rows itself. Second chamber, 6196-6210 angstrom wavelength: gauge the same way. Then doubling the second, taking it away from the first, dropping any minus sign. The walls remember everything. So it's 0.12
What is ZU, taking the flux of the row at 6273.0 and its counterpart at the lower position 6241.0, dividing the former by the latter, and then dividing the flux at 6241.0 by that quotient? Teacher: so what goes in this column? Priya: 3.6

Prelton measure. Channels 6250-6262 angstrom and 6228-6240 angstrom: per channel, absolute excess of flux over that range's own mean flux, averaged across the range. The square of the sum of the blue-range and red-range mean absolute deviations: 0.048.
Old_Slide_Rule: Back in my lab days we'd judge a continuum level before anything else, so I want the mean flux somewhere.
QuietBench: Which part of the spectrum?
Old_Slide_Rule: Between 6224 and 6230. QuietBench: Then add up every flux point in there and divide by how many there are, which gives 3.2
